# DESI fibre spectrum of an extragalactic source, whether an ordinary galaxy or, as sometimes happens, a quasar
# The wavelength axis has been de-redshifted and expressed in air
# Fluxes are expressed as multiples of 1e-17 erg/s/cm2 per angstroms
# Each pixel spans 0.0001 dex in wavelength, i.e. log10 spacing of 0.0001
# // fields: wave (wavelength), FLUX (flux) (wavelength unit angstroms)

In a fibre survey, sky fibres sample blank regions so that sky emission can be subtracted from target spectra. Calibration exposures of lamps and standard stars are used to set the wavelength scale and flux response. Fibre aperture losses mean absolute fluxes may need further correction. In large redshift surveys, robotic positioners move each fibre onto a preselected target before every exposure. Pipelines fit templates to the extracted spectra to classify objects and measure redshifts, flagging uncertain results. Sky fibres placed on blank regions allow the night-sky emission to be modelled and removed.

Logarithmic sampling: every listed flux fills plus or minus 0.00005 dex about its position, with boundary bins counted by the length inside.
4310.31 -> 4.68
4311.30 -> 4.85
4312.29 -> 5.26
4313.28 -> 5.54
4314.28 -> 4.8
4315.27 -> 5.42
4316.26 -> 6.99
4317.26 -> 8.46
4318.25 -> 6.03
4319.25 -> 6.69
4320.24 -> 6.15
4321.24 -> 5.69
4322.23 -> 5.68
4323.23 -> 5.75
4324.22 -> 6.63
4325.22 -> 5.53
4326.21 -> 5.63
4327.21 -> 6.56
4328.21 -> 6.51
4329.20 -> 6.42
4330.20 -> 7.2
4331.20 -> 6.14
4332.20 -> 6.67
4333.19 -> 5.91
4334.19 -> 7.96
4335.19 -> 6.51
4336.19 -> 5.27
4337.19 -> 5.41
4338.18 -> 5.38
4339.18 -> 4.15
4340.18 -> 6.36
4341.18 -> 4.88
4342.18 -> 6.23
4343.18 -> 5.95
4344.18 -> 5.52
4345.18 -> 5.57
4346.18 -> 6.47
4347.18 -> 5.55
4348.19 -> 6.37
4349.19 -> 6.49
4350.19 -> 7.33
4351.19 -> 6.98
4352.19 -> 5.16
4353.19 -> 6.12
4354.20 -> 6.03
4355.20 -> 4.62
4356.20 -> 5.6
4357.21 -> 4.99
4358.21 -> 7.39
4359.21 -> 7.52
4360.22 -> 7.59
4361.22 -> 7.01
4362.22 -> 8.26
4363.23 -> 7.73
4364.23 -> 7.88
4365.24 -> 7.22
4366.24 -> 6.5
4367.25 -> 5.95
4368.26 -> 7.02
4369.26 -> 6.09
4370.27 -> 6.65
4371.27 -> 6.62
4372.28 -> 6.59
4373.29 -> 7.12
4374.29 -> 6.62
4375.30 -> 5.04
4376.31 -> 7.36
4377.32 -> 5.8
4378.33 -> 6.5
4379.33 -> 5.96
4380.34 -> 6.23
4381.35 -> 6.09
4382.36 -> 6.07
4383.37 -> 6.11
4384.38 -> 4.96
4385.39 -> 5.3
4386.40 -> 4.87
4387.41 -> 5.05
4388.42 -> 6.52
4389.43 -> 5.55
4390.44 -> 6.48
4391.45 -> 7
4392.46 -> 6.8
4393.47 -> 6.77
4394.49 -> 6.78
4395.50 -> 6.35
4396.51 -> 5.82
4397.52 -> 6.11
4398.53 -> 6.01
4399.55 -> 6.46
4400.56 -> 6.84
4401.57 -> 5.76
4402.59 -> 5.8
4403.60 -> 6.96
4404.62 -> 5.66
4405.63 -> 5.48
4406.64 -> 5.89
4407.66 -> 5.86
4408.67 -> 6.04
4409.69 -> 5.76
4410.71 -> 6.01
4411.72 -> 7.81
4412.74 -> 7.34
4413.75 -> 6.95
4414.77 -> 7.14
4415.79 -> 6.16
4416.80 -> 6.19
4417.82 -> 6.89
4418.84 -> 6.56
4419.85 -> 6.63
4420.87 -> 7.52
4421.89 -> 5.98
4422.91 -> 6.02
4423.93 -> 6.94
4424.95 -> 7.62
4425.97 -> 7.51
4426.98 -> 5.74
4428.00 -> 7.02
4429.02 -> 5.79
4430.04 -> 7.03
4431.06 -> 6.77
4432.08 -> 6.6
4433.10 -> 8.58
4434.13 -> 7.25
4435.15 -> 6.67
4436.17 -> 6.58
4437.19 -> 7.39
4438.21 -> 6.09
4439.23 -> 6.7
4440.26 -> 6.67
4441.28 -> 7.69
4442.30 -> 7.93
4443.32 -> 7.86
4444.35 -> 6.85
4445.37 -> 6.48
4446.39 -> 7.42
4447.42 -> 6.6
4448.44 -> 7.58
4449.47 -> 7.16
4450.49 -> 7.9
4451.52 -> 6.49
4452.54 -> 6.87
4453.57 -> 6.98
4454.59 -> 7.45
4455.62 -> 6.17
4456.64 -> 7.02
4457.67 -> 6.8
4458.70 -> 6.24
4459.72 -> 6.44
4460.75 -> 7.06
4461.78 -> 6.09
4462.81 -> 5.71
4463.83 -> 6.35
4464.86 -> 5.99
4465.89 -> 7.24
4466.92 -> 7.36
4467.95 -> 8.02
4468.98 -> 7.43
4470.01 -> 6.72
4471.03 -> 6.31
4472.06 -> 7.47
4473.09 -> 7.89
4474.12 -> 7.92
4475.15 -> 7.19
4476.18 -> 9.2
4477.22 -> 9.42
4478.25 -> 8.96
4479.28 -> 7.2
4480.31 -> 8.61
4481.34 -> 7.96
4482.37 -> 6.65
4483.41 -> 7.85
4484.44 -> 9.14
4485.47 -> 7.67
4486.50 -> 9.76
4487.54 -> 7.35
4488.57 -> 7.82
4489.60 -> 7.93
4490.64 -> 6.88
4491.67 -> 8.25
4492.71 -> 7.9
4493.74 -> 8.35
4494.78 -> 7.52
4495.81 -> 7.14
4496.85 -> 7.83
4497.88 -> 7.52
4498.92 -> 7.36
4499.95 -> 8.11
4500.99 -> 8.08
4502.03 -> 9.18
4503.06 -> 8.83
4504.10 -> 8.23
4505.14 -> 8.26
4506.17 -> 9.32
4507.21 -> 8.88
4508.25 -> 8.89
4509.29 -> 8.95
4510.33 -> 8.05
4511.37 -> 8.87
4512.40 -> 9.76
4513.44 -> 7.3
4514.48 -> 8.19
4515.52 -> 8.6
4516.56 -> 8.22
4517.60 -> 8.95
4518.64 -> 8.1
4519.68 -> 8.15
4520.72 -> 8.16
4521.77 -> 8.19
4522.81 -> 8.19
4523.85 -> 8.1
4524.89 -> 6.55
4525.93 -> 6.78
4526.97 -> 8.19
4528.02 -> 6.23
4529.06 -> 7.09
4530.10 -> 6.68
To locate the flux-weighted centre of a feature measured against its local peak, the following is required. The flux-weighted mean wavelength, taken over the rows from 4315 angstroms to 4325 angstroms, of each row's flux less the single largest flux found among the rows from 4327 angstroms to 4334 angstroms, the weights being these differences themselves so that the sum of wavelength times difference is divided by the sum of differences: 4320.5 angstroms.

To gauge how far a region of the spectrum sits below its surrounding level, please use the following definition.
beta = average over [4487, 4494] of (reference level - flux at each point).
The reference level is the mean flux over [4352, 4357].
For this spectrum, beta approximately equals -2.28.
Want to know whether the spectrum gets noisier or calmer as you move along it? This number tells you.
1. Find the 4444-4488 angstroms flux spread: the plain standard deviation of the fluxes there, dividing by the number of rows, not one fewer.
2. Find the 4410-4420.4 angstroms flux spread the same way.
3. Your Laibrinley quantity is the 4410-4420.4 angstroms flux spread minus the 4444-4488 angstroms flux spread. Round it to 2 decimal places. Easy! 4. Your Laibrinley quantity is -0.41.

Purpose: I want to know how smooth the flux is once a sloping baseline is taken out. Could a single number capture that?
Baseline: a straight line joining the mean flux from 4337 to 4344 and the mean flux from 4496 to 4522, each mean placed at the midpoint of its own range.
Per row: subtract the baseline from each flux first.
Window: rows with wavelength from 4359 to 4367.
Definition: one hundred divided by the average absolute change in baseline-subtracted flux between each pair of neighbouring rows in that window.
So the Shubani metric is 176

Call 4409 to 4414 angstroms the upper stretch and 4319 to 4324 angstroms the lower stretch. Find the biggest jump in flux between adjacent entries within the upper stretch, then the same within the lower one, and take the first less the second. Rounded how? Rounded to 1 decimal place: 1.3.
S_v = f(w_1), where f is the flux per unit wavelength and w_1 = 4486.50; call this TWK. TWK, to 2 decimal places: 9.76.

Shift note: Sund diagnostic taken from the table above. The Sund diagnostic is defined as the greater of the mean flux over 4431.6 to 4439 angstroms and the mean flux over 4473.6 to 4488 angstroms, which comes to 8.2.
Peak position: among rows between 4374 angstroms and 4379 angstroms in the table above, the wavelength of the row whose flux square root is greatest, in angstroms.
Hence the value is 4376.31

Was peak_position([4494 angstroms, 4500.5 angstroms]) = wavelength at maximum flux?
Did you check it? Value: 4499.95 angstroms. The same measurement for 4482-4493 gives 4486.50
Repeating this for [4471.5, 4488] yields 4486.50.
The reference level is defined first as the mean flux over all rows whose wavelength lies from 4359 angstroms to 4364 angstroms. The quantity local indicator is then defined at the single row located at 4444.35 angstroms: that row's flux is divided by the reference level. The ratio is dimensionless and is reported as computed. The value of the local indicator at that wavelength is 0.90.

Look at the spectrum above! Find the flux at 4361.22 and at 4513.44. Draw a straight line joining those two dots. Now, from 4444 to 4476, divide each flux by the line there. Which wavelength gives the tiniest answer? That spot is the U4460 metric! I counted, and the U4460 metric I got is 4462.81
